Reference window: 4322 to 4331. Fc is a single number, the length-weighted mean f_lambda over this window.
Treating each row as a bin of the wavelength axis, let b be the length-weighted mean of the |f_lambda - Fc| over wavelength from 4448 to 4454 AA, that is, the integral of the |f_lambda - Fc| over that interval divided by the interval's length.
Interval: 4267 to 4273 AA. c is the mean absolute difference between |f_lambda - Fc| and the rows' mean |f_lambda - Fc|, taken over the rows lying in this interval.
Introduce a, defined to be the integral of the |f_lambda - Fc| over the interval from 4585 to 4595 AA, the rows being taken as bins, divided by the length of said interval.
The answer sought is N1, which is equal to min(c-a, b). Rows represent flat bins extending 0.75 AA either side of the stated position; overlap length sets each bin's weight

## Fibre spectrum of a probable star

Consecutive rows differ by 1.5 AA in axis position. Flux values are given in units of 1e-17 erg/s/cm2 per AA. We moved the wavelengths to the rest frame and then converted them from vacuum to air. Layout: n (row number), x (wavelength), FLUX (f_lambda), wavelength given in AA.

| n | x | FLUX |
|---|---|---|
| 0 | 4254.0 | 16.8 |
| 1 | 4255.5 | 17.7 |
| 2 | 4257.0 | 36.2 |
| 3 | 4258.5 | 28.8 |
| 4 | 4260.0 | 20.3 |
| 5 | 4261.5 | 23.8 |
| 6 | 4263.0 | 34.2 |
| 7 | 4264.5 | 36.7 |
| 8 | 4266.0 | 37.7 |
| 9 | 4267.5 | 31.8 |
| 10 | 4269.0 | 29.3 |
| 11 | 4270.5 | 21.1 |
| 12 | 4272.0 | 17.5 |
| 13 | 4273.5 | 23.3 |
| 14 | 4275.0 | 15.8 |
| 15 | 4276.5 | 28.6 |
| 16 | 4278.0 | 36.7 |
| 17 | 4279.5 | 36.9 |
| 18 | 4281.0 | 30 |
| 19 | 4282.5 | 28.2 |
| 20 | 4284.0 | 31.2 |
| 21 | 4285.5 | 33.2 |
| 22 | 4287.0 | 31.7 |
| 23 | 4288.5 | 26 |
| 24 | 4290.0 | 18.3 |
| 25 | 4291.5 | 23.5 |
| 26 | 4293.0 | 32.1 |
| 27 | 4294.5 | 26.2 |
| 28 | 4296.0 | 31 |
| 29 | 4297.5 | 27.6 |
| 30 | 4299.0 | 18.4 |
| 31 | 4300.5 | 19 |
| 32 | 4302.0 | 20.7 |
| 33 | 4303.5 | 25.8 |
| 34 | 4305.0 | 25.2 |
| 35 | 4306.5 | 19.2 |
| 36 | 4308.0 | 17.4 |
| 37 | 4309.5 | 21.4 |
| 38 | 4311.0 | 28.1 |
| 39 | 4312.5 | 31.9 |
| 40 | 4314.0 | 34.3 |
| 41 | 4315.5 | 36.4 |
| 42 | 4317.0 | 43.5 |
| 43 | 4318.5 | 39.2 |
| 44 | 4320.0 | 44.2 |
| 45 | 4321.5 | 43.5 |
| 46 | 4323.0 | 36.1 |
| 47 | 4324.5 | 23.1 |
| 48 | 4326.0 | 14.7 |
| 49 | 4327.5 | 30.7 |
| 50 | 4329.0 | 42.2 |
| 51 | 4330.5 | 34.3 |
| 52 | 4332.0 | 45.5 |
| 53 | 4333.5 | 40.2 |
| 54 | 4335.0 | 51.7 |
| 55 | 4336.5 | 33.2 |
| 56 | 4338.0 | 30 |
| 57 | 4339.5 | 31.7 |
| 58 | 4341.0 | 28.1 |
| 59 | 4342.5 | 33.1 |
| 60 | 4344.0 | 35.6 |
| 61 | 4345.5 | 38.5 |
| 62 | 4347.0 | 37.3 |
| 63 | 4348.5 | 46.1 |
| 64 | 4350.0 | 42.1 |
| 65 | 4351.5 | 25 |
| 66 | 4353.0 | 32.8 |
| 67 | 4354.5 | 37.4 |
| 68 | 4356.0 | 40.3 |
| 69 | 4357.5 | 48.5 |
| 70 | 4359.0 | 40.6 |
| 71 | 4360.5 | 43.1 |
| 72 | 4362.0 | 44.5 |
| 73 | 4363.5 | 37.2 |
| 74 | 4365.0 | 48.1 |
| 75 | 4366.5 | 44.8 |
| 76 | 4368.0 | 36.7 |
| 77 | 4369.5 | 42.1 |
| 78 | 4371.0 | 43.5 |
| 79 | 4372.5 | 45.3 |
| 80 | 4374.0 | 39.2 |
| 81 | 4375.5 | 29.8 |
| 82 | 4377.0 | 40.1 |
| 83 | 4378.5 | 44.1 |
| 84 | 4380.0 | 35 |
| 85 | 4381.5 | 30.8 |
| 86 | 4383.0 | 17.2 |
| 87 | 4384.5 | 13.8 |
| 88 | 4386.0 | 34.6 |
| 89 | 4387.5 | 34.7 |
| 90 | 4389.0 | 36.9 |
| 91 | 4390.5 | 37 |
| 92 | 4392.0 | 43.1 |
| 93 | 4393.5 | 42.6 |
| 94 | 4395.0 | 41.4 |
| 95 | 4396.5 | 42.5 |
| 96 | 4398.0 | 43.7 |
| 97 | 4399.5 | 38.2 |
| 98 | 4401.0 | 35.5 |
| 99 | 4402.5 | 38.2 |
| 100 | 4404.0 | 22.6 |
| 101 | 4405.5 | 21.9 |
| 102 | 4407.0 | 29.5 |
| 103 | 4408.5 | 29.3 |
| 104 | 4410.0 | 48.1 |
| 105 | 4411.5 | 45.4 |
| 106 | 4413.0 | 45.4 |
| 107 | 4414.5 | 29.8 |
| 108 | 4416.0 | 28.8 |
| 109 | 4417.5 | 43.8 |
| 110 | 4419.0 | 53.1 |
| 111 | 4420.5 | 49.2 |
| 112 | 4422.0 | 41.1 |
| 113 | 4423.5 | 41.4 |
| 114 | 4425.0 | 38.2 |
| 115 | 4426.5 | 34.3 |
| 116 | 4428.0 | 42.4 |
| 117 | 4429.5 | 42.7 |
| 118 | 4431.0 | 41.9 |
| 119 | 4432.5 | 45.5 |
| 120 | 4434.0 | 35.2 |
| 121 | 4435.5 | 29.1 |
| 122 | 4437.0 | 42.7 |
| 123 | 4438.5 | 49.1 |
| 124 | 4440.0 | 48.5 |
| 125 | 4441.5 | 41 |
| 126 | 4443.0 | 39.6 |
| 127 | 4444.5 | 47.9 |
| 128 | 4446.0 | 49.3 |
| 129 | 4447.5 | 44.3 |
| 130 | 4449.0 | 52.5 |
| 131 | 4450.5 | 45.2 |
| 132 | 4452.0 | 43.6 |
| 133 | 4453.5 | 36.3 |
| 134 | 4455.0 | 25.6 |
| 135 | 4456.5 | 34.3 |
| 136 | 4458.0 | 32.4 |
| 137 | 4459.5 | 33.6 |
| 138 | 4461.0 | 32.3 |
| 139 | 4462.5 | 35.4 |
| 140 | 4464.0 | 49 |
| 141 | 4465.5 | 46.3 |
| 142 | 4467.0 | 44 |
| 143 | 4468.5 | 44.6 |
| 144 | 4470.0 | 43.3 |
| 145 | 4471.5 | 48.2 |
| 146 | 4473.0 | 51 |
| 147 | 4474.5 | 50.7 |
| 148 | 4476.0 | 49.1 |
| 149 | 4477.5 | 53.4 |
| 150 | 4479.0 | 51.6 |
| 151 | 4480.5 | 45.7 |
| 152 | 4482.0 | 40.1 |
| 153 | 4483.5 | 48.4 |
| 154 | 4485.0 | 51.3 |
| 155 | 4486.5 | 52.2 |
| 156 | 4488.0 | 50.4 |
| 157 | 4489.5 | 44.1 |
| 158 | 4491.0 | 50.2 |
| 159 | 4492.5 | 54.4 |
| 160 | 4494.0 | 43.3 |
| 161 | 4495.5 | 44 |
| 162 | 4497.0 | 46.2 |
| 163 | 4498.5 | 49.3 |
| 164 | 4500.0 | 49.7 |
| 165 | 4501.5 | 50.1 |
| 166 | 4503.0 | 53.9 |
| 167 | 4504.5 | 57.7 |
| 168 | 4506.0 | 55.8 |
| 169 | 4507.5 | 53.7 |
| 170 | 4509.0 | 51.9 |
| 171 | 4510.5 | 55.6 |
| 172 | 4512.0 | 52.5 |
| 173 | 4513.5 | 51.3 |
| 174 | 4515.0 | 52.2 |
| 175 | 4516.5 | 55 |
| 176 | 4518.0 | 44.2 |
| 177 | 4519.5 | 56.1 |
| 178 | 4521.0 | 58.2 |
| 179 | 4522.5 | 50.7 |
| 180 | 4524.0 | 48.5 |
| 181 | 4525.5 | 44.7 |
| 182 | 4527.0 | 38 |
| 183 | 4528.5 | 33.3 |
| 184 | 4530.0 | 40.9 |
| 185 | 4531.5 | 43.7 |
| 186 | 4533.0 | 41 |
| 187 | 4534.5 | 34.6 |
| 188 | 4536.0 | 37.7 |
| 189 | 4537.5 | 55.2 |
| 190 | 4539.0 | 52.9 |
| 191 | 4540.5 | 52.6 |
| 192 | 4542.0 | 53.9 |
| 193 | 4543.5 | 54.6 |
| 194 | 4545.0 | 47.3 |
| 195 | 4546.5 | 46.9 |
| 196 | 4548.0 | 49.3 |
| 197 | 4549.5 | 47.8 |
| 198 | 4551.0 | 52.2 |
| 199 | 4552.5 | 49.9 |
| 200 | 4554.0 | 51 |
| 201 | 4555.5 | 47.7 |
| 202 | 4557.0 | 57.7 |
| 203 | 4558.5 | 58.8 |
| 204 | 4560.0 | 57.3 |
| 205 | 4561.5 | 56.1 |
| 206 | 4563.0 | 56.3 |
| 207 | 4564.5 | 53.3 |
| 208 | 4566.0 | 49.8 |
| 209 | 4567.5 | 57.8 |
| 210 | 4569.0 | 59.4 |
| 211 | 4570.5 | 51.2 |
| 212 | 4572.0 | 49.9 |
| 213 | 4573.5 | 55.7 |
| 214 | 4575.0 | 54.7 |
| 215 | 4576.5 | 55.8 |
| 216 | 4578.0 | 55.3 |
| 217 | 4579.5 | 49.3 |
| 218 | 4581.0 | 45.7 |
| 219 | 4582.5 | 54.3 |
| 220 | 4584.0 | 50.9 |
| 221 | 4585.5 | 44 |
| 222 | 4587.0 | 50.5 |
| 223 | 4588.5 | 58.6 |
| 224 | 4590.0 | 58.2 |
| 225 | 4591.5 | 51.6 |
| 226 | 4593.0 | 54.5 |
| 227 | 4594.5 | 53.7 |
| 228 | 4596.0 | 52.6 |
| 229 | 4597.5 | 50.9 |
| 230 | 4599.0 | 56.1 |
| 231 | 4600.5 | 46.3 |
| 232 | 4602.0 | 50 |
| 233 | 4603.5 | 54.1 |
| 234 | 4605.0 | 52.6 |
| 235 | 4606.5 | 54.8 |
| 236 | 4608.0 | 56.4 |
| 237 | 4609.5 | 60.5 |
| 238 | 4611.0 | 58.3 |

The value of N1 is -18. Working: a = 22.8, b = 14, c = 4.9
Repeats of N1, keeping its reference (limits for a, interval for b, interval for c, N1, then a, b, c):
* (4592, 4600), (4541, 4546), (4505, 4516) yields -21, 22.8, 21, 1.5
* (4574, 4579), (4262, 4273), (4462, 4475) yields -21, 24.6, 6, 3.6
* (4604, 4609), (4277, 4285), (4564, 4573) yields -21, 24.4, 3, 3.4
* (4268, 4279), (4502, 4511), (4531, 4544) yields 0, 7.4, 24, 7.2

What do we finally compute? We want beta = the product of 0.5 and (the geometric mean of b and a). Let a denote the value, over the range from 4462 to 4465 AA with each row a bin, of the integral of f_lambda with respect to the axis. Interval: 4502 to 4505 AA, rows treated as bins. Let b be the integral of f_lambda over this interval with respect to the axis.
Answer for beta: 73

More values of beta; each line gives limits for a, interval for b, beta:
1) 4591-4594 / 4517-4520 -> 77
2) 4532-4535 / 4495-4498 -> 63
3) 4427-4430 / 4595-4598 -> 70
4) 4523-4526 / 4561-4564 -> 77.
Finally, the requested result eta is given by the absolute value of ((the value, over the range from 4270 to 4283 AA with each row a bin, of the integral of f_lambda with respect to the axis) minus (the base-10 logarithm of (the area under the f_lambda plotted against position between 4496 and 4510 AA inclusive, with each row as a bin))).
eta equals 342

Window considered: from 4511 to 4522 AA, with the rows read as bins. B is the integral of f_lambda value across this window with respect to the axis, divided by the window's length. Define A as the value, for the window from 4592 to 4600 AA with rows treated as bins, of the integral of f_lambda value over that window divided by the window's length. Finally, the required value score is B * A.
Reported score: 2813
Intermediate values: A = 53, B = 53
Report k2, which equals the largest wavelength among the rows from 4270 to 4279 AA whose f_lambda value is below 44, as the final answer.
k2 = 4278.0 AA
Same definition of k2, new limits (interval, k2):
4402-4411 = 4408.5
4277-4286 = 4285.5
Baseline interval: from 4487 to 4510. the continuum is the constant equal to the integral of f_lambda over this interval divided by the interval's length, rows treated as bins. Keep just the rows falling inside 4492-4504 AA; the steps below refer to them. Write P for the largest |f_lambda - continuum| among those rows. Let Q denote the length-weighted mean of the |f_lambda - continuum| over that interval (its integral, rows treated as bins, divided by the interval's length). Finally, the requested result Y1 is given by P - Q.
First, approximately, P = 7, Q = 3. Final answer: 4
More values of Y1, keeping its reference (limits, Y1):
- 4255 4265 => 11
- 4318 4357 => 21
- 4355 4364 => 5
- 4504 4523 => 4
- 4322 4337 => 20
